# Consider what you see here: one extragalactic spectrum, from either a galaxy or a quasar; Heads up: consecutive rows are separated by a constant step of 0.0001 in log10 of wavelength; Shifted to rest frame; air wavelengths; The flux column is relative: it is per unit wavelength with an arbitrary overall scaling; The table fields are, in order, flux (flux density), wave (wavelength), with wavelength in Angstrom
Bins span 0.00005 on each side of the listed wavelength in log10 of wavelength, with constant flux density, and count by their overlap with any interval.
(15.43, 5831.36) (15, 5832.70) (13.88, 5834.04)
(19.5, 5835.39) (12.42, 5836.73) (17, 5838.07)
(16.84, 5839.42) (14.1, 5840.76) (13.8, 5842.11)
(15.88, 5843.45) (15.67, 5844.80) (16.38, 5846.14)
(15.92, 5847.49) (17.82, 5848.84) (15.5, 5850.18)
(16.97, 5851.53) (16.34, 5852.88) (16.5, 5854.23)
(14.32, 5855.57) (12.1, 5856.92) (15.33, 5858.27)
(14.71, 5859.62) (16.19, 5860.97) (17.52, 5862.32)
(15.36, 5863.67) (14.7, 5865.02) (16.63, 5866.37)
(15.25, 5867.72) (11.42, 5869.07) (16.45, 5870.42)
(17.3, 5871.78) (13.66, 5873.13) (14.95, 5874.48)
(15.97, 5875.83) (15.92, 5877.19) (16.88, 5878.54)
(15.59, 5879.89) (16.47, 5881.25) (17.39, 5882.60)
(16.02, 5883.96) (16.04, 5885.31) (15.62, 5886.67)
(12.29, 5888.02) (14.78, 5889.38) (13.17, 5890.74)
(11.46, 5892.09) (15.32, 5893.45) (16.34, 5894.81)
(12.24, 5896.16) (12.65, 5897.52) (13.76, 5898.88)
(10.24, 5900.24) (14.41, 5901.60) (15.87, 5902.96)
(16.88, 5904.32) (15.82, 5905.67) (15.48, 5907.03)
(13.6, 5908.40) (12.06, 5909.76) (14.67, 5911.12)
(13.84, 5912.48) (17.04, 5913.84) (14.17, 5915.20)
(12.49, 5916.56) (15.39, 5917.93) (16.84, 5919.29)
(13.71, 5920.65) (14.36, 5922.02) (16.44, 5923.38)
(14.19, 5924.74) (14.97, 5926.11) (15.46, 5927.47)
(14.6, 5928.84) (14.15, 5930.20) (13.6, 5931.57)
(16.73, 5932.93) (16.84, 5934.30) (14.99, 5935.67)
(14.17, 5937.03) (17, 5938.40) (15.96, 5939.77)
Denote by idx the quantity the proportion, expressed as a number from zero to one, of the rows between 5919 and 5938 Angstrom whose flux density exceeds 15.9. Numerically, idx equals 0.29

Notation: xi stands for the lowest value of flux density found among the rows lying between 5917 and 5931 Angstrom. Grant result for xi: 13.71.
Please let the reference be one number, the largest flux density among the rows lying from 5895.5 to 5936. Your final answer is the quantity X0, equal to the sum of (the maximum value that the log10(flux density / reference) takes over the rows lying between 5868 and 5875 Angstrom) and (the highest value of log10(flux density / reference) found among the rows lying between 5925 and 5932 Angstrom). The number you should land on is -0.036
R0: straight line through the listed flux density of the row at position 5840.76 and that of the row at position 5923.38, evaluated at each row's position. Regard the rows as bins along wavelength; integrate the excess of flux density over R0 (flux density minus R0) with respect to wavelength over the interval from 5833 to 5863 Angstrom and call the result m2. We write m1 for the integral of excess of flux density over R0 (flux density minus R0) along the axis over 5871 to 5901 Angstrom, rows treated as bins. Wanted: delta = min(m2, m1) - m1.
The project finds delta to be 0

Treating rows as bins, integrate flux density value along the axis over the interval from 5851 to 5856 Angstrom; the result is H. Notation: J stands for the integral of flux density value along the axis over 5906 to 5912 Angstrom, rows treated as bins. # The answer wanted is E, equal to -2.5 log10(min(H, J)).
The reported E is -4.76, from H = 80.5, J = 84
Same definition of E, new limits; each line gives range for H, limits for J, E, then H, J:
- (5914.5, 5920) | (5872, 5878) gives -4.77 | 81.0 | 92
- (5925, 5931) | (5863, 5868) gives -4.72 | 88.3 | 78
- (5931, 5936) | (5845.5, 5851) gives -4.73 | 78.1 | 90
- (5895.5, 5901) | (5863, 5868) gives -4.57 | 67.3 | 78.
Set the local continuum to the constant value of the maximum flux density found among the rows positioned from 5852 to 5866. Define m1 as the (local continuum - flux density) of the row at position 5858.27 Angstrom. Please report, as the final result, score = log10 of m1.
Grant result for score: 0.34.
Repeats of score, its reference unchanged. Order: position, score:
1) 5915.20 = 0.53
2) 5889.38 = 0.44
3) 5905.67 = 0.23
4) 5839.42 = -0.17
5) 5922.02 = 0.50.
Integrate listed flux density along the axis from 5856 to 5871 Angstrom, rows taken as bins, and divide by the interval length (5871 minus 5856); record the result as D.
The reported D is 15.0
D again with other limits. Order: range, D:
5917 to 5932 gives 14.9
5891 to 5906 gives 14.0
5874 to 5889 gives 15.7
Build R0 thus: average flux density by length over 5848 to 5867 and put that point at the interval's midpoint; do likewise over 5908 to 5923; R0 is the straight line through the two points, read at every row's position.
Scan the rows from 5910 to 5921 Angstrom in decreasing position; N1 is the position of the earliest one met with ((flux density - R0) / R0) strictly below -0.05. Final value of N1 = 5916.56 Angstrom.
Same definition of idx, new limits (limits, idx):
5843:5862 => 0.50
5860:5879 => 0.57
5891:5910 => 0.14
